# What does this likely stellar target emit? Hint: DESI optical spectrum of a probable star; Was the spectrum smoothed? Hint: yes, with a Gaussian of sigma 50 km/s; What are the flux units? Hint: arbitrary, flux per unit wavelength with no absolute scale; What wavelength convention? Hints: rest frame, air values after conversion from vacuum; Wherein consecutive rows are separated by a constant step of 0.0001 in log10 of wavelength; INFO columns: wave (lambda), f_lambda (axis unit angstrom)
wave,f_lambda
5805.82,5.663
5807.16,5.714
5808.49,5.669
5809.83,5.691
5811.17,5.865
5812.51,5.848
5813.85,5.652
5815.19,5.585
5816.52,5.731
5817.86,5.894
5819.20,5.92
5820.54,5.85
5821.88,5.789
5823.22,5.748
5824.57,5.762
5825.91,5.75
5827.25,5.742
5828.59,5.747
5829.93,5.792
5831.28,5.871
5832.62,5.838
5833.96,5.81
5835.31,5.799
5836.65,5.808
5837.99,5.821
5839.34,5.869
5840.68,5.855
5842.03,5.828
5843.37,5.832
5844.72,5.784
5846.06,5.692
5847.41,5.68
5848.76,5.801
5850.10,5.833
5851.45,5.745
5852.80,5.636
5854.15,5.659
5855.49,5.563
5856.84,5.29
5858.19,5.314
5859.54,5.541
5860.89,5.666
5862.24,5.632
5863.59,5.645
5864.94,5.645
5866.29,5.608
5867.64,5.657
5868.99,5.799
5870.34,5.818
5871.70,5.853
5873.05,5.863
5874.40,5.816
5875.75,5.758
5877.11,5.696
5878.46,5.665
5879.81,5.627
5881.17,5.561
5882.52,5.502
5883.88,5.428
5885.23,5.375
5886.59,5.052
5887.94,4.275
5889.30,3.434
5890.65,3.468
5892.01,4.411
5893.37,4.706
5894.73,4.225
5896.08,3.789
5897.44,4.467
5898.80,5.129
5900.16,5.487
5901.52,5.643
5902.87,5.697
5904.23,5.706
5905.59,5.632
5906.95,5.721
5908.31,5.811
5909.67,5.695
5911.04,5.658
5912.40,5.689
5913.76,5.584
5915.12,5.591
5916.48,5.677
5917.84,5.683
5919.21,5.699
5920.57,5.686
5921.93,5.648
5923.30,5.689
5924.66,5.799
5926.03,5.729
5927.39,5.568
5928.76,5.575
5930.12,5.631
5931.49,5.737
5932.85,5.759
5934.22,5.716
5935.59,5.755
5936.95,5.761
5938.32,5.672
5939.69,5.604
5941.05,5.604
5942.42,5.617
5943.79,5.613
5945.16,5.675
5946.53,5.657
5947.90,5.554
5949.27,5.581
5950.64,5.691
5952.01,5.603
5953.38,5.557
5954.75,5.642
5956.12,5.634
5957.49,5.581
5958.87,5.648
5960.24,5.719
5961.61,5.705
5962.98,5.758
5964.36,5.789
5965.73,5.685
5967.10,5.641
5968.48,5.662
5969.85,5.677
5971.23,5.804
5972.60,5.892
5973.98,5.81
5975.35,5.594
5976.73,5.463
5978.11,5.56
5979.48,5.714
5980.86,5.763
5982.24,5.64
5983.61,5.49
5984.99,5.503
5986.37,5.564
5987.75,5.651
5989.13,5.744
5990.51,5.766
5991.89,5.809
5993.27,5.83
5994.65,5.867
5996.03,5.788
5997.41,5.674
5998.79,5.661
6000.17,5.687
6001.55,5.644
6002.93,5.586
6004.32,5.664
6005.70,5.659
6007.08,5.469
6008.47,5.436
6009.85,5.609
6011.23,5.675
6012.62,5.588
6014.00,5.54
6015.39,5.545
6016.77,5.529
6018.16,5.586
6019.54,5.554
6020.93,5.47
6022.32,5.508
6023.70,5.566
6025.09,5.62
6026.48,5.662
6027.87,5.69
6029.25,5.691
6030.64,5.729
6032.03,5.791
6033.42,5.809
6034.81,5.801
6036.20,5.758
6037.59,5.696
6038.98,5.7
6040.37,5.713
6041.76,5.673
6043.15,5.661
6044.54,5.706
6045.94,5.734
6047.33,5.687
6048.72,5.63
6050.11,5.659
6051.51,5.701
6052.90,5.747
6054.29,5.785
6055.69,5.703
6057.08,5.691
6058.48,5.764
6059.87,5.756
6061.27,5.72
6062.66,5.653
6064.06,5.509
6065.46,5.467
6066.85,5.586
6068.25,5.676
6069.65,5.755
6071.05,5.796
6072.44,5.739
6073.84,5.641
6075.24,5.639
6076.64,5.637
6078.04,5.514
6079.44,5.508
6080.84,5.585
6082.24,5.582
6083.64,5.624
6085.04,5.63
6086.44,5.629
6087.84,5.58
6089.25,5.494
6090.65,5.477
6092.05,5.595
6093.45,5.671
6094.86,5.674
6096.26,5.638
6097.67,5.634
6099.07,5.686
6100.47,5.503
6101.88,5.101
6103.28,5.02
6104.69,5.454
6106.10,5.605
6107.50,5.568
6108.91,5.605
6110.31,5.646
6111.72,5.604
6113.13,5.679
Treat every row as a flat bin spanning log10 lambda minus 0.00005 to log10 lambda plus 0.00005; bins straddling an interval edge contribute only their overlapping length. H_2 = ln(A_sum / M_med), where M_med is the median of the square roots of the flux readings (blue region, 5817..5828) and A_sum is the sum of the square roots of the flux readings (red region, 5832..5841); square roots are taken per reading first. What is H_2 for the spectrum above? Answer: 2.0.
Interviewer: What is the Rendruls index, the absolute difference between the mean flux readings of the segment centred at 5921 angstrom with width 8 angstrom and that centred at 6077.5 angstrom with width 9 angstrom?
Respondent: 0.11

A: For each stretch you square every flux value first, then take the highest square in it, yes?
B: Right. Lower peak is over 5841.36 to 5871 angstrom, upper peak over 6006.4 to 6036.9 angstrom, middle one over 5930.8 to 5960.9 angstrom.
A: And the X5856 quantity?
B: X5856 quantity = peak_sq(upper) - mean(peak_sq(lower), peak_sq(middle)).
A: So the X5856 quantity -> 0.14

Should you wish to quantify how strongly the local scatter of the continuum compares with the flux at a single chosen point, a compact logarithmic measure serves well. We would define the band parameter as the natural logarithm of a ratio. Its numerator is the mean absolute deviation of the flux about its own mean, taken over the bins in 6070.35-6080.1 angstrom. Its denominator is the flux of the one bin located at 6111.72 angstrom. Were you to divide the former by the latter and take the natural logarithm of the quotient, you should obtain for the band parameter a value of -4.3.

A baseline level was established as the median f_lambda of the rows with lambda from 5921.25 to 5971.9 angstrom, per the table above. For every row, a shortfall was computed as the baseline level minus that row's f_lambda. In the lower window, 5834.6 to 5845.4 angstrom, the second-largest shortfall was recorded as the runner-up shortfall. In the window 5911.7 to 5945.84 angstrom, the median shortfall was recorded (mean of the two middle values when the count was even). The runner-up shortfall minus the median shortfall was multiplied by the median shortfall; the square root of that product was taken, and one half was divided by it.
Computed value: 12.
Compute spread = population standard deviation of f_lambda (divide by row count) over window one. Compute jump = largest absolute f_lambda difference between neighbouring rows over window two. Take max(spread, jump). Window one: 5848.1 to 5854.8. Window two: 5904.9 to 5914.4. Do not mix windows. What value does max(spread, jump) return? 0.12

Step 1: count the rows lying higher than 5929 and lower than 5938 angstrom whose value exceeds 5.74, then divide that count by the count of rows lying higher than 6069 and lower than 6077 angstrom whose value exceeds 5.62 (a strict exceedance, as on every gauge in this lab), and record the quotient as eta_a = 0.50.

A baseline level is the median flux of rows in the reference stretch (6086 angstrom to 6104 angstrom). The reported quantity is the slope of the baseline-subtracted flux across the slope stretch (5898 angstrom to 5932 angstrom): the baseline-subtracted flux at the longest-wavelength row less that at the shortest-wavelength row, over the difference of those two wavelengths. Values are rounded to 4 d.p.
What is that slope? 0.0186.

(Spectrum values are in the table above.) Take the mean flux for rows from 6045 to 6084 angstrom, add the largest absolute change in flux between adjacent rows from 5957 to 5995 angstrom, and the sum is 5.88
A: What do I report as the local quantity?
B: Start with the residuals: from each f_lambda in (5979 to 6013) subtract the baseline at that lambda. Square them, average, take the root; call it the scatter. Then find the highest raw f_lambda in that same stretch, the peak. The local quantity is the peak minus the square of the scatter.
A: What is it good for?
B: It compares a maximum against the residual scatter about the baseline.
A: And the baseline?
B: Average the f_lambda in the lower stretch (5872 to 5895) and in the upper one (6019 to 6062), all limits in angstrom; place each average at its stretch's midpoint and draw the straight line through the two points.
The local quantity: 5.8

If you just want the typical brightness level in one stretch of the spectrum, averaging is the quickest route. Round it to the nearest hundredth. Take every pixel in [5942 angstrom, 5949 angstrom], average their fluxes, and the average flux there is 5.62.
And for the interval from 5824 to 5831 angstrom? 5.76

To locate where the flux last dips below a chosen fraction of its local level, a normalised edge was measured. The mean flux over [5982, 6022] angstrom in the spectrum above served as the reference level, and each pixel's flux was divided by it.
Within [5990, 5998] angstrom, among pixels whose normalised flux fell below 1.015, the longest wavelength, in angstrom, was 5997.41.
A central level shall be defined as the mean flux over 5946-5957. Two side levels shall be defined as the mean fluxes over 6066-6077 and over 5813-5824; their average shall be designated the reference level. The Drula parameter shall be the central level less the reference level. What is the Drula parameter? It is -0.11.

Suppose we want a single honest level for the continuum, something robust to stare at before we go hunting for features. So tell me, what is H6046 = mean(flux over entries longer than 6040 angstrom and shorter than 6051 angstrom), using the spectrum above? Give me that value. 5.68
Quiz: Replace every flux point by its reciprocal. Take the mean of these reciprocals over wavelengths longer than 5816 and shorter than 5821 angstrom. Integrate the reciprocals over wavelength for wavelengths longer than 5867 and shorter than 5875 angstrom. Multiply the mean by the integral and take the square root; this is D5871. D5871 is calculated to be 0.49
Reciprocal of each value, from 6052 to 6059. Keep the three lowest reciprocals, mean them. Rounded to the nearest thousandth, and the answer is 0.173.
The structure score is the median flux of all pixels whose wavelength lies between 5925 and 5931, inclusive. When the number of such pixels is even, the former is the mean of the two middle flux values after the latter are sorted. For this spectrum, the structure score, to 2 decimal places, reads 5.60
